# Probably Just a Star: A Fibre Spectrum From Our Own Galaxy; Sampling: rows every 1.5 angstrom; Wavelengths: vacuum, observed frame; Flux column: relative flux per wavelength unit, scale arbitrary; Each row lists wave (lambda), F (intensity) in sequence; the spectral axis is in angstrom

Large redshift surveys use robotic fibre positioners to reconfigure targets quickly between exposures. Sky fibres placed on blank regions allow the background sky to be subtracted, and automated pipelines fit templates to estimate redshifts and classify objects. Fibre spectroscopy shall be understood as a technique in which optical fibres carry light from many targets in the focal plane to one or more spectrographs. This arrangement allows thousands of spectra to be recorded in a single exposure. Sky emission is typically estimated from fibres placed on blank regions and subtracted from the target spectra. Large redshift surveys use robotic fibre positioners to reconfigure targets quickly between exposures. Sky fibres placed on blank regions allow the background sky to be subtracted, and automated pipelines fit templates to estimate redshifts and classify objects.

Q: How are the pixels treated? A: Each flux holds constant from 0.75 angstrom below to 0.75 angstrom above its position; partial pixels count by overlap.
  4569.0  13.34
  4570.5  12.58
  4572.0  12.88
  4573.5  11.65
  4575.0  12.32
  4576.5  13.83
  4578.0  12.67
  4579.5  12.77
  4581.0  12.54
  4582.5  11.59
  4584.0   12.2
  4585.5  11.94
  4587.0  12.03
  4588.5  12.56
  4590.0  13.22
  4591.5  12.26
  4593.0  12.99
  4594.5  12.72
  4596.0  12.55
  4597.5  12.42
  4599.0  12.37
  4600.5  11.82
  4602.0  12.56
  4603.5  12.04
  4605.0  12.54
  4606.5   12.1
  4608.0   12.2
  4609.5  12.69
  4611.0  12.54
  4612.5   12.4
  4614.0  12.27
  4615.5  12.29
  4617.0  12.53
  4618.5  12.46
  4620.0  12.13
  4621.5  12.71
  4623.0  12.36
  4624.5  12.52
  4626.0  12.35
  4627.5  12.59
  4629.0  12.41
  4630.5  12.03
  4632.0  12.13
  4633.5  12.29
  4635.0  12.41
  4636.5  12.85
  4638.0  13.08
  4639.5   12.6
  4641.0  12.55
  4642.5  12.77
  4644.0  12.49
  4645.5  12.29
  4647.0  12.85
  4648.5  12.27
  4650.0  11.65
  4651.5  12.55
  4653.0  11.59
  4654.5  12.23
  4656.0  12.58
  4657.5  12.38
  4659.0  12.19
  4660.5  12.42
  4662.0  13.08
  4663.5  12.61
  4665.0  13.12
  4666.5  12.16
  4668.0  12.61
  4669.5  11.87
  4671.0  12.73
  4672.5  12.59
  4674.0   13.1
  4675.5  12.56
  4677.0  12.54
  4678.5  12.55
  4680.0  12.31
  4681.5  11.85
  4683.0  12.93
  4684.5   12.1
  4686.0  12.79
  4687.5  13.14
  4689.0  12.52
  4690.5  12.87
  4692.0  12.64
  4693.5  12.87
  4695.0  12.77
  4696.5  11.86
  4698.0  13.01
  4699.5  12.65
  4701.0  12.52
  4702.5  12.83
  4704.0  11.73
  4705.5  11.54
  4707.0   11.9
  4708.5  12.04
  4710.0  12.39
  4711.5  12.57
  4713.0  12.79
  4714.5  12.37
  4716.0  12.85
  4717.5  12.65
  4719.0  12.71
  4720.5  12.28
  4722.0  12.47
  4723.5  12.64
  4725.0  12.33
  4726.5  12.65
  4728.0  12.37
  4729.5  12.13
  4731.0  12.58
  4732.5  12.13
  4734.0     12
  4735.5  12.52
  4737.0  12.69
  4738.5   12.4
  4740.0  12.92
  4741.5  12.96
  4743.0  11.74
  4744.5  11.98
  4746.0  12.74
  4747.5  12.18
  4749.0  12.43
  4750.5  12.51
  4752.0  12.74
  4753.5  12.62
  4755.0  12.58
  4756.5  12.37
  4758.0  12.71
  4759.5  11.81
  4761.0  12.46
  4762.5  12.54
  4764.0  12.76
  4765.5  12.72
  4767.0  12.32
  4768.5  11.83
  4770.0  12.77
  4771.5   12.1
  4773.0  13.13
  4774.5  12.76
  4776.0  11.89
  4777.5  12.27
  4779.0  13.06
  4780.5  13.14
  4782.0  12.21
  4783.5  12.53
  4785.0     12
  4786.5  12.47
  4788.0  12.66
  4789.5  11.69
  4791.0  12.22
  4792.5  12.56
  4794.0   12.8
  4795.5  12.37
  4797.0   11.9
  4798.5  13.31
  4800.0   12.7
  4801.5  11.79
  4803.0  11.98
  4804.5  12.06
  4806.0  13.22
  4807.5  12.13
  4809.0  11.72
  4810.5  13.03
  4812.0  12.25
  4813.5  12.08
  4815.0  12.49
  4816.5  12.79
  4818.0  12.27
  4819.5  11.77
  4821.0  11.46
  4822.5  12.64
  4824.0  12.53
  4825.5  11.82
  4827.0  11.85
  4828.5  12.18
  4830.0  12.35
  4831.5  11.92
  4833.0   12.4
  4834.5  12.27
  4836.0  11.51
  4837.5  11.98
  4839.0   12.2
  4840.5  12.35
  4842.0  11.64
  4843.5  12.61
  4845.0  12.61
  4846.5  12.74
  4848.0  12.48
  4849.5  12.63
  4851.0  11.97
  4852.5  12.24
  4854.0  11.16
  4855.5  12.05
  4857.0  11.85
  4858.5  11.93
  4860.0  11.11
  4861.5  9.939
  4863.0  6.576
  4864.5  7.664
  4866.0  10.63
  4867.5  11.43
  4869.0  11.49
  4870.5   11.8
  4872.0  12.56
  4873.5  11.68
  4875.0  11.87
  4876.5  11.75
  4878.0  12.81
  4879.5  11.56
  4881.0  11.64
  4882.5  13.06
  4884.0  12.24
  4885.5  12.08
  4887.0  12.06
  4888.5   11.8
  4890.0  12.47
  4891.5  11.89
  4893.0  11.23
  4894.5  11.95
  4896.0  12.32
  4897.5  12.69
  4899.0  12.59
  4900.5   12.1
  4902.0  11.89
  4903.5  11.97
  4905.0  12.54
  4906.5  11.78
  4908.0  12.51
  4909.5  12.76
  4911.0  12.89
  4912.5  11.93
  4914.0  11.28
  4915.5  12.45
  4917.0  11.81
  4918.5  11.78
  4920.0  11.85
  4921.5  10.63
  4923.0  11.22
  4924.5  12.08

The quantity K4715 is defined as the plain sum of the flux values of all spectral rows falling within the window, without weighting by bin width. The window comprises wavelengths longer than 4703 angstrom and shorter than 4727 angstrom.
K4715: 198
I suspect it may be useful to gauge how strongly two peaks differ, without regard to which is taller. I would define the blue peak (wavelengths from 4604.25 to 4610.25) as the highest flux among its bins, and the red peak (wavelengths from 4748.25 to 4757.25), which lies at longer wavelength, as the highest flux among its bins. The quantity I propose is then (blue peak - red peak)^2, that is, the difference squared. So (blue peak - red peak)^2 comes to 0.0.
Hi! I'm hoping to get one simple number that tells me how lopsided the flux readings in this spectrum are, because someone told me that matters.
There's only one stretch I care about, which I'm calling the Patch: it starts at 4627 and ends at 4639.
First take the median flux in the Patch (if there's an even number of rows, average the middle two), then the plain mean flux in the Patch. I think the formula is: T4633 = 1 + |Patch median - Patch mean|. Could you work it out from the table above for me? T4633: 1.06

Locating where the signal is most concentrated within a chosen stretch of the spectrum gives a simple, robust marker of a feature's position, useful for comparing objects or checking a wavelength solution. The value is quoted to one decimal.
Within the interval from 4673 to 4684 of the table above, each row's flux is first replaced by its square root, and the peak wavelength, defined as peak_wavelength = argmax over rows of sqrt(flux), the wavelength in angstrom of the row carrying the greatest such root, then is 4674.0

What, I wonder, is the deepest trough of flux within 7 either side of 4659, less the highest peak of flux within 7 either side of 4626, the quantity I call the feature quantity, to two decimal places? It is -1.12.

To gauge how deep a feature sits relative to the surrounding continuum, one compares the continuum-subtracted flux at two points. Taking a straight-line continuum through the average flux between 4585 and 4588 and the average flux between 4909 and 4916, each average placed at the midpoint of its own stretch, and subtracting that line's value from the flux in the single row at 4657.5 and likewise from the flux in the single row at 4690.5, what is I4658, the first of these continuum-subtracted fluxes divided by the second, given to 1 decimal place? 0.4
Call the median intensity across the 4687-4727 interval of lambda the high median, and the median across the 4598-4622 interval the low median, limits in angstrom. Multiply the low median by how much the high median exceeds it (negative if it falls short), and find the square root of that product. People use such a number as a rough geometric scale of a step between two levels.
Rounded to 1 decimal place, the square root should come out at 1.8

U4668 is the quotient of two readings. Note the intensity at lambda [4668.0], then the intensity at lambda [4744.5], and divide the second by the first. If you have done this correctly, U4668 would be 0.95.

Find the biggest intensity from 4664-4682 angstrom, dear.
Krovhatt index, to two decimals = 13.12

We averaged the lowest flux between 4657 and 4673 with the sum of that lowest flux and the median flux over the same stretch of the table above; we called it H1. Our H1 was 18.2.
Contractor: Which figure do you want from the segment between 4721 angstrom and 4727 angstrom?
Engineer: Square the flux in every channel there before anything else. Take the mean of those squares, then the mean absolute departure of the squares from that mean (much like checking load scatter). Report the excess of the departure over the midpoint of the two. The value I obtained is -77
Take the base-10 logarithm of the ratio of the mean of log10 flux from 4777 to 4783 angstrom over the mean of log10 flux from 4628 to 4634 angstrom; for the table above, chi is 0.006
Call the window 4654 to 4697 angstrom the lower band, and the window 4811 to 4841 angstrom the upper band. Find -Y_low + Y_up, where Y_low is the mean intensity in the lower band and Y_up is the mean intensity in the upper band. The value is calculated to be -0.40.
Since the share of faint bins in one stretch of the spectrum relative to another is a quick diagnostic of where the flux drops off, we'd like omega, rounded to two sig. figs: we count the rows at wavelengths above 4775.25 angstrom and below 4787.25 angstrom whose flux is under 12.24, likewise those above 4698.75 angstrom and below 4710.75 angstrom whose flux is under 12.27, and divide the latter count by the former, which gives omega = 1.3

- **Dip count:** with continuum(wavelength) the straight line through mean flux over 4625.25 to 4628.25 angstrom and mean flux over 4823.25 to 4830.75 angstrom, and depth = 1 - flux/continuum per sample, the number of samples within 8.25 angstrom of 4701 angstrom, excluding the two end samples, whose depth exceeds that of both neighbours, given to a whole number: 3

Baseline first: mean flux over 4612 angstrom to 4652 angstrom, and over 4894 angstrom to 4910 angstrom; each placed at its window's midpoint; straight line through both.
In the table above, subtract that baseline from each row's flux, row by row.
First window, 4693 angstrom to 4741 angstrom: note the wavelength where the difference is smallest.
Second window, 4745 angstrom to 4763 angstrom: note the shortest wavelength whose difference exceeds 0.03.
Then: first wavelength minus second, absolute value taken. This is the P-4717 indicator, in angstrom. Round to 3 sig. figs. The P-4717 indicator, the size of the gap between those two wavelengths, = 40.5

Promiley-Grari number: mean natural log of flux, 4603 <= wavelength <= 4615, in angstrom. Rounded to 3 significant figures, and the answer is 2.51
